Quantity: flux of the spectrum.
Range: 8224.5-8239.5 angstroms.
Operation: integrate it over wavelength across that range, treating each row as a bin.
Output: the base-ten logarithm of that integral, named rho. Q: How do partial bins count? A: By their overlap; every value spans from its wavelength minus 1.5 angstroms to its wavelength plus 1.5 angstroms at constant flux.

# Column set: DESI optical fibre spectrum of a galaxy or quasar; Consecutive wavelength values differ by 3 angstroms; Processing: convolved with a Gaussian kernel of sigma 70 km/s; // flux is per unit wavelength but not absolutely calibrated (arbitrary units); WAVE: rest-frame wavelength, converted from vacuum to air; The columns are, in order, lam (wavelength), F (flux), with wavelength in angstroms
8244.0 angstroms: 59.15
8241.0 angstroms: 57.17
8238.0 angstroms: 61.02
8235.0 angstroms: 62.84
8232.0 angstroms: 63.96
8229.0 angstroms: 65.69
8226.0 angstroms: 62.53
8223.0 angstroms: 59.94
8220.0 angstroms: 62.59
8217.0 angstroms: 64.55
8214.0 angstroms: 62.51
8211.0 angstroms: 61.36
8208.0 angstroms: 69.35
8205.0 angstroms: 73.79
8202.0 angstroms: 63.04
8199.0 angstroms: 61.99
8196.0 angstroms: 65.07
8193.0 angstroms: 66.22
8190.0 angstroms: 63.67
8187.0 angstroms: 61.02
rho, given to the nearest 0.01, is 2.98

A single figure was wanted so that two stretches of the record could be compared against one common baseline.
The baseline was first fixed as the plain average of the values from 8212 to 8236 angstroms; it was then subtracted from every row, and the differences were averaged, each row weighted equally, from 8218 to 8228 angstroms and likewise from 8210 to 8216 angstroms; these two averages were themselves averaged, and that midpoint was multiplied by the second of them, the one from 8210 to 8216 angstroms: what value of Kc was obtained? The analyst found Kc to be 1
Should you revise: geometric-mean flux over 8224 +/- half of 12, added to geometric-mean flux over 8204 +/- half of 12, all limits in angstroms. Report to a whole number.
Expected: 130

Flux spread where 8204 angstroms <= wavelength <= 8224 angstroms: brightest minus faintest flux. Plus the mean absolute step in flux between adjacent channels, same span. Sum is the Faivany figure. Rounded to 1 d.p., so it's 17.2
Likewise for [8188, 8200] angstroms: 6.5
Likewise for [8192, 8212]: 17.2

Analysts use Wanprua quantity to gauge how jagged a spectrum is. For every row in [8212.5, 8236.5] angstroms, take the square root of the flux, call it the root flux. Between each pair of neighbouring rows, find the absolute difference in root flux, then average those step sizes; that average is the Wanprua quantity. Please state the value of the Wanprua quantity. 0.14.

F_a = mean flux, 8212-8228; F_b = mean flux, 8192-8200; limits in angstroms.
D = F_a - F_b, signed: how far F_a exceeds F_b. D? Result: -2.0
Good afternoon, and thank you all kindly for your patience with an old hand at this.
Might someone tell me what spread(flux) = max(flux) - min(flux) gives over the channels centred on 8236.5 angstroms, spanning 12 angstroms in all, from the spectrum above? 6.8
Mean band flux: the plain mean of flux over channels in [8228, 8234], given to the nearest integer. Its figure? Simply 65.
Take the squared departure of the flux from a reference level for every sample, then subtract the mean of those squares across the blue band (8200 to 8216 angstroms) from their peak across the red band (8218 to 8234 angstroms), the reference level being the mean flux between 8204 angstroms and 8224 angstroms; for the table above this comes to 0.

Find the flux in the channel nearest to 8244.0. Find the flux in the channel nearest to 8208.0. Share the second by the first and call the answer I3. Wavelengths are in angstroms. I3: 1.17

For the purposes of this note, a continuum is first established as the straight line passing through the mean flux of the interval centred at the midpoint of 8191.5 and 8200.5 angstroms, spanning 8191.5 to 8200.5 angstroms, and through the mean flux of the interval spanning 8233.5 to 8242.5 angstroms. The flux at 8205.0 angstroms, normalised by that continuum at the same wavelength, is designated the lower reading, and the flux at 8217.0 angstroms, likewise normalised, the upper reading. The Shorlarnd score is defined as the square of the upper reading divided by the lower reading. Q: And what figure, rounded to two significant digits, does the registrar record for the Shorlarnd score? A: 0.92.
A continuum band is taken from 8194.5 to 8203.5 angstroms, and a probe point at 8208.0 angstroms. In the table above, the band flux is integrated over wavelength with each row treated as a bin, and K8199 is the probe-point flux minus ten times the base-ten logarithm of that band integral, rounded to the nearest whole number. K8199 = 42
